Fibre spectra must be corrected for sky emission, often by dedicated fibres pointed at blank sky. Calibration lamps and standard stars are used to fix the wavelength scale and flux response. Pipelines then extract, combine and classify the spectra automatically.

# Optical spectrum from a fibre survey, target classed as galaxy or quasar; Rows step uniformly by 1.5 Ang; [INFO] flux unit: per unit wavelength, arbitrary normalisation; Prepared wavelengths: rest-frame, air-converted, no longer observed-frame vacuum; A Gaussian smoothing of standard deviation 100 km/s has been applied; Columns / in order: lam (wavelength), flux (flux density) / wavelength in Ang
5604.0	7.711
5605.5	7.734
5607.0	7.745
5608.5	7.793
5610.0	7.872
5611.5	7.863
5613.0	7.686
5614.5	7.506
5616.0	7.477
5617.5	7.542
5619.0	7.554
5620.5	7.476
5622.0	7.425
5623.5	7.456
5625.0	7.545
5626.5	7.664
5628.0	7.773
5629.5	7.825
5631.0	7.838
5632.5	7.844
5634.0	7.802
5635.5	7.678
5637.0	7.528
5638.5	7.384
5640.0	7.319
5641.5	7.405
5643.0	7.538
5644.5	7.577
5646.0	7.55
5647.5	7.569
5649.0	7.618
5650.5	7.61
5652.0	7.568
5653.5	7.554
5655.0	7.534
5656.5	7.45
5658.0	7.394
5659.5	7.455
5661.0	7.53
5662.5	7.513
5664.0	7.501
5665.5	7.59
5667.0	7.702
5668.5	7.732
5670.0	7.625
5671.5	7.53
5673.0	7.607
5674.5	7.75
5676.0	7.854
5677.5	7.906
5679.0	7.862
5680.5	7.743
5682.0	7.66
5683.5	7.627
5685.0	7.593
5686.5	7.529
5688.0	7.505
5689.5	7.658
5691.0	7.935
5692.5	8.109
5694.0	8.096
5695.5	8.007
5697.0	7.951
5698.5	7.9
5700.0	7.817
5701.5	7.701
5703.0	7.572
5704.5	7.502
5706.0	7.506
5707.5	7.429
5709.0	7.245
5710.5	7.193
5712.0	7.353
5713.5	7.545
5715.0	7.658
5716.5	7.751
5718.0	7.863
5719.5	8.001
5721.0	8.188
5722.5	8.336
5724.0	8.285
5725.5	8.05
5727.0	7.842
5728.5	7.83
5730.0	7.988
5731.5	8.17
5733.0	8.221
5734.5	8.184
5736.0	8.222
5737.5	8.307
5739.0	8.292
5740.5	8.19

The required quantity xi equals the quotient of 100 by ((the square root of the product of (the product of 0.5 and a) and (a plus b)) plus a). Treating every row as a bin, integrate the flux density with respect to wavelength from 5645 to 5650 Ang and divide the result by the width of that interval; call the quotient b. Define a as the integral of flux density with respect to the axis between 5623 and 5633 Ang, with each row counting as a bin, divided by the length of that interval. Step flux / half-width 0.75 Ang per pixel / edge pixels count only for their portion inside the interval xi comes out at 6.50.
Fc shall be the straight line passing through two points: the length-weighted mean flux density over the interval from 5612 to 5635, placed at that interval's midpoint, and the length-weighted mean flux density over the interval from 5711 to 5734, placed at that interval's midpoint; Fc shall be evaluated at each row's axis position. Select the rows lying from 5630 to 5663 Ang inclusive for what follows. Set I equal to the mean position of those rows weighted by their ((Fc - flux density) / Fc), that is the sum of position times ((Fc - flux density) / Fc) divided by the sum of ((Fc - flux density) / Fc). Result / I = 5653.0 Ang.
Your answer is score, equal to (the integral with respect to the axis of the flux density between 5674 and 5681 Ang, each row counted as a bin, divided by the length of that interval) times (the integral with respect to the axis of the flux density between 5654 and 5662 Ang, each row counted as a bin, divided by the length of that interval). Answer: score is 58.5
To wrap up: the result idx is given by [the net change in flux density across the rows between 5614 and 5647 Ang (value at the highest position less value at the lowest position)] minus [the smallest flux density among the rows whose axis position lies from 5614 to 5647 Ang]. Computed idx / -7.3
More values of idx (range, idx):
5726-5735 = -7.5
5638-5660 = -7.2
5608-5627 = -7.6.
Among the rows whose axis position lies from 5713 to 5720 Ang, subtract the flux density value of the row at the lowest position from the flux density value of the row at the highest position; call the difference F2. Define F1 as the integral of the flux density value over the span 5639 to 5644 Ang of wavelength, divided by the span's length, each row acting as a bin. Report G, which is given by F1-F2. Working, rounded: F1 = 7.4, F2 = 0.456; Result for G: 6.97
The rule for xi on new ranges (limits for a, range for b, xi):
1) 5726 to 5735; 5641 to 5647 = 6.27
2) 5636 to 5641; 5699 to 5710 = 6.72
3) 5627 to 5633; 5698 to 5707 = 6.42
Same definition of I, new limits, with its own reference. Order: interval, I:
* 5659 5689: 5673.1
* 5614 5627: 5620.1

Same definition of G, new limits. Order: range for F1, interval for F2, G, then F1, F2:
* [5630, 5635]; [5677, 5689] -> 8.22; 7.8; -0.401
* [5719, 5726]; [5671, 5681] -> 7.97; 8.2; 0.213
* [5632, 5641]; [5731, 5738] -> 7.44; 7.6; 0.137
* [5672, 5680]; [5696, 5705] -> 8.23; 7.8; -0.449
